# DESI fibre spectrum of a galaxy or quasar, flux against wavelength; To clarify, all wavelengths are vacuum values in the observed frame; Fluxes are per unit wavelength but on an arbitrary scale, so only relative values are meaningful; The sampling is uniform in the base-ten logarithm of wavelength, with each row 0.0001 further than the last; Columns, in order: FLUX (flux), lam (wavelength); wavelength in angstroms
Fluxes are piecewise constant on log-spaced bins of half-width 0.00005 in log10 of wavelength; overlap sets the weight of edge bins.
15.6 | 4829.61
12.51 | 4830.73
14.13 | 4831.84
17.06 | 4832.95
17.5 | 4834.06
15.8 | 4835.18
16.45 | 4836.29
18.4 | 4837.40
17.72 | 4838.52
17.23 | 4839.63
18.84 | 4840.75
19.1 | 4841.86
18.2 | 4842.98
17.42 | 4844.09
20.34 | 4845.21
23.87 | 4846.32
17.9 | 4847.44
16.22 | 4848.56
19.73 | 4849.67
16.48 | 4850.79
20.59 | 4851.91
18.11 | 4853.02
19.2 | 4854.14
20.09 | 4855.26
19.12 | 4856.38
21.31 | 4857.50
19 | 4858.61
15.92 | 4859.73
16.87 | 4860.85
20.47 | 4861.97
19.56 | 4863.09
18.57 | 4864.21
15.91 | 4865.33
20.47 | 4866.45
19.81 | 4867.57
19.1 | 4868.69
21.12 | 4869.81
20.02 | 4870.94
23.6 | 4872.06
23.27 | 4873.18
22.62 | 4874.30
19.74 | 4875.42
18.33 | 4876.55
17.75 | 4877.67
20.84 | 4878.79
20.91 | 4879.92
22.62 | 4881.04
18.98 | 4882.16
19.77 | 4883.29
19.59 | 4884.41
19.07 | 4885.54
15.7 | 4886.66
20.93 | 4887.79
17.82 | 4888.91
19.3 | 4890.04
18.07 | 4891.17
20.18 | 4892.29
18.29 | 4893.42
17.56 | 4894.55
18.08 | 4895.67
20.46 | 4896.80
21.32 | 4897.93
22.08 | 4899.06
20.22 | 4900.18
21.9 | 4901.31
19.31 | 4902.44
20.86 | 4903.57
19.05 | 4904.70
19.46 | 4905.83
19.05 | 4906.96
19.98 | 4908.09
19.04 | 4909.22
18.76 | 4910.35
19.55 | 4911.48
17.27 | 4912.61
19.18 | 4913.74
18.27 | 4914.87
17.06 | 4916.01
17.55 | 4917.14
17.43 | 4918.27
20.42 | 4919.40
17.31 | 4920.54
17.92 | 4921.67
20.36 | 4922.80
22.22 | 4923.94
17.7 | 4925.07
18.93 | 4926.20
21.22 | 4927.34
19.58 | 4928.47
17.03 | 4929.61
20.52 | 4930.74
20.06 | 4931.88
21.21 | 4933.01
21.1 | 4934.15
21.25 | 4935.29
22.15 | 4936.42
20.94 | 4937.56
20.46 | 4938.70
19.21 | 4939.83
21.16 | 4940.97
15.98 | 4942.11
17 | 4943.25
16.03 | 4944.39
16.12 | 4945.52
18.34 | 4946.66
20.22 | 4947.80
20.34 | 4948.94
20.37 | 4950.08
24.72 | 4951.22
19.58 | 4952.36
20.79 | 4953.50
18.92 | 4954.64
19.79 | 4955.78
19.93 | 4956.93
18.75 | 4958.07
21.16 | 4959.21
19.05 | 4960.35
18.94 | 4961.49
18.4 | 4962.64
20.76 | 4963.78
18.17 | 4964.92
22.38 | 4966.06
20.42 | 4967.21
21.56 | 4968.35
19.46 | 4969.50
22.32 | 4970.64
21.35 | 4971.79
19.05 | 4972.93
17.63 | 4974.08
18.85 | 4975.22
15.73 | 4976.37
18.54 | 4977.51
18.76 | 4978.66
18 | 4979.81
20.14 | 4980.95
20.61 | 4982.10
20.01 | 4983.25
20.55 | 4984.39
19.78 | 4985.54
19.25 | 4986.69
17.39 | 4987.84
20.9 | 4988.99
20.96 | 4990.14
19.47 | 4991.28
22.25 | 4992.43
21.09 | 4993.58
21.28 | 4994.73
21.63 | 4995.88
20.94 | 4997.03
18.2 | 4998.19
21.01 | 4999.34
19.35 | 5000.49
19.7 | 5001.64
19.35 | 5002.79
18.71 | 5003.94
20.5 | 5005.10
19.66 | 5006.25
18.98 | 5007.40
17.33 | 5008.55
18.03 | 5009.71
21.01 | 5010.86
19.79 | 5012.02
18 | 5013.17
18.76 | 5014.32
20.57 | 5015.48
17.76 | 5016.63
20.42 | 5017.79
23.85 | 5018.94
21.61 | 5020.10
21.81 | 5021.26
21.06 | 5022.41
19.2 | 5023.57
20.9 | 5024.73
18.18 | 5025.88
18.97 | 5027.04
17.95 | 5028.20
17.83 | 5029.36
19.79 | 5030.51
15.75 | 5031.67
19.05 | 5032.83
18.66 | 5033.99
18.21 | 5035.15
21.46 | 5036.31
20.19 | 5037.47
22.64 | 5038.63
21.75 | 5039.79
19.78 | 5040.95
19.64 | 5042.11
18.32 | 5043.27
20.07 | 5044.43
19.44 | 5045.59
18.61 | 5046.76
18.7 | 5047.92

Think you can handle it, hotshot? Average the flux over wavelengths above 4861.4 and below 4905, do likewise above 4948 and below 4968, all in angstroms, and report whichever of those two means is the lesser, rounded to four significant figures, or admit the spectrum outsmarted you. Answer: 19.83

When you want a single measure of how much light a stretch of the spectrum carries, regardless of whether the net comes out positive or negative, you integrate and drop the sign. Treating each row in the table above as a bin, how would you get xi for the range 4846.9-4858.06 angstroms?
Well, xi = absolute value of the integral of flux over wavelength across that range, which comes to 211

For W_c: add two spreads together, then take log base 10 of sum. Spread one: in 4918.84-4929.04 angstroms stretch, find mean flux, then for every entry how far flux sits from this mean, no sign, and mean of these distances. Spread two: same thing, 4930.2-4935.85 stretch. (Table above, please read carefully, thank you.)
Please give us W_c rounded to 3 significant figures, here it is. 0.258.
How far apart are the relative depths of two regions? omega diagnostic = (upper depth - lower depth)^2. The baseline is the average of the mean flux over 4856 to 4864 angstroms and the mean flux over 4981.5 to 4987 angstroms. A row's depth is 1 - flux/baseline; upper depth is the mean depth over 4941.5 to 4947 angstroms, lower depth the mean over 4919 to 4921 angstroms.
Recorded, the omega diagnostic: 0.012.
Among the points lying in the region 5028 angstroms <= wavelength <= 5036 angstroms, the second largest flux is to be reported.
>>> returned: 19.05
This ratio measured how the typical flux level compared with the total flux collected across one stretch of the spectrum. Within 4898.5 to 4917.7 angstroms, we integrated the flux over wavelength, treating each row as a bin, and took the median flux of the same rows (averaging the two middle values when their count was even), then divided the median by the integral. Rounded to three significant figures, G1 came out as 0.0517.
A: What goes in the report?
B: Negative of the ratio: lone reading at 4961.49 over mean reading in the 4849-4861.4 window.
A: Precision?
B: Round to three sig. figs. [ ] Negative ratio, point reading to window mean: -1.01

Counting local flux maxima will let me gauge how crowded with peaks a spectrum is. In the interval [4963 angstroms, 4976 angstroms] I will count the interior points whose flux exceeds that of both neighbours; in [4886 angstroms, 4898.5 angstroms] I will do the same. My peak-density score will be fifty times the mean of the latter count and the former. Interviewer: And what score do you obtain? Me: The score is 150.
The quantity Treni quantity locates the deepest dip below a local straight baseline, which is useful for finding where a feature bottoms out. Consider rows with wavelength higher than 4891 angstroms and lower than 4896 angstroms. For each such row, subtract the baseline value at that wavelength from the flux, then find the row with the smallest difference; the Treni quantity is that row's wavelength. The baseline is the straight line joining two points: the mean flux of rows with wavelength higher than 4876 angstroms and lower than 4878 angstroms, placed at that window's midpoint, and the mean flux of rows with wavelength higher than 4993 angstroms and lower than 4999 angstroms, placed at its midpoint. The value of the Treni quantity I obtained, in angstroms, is 4894.55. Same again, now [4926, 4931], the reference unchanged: 4929.61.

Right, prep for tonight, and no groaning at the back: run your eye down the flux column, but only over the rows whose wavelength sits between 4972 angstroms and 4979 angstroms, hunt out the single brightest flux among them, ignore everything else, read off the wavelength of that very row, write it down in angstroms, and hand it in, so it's 4972.93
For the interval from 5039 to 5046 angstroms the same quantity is 5039.79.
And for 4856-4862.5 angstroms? 4857.50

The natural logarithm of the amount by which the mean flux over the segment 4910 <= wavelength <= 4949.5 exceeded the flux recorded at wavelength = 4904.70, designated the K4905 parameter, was -2.4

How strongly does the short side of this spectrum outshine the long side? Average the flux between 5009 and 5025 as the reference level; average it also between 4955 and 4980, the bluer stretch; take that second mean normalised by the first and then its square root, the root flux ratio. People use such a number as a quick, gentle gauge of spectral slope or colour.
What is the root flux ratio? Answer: 0.98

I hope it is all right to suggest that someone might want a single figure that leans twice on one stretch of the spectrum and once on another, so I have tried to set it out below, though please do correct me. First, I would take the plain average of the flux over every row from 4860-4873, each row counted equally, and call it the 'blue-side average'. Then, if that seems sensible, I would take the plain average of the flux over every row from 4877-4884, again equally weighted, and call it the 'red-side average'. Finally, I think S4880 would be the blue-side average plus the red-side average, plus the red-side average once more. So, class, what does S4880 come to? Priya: 59.9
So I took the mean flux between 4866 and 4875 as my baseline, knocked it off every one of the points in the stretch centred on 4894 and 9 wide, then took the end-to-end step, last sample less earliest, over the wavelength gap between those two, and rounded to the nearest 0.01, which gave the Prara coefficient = 0.26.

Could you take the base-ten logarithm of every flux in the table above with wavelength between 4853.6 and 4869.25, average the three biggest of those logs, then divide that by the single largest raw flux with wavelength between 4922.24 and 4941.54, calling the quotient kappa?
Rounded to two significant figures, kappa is 0.059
